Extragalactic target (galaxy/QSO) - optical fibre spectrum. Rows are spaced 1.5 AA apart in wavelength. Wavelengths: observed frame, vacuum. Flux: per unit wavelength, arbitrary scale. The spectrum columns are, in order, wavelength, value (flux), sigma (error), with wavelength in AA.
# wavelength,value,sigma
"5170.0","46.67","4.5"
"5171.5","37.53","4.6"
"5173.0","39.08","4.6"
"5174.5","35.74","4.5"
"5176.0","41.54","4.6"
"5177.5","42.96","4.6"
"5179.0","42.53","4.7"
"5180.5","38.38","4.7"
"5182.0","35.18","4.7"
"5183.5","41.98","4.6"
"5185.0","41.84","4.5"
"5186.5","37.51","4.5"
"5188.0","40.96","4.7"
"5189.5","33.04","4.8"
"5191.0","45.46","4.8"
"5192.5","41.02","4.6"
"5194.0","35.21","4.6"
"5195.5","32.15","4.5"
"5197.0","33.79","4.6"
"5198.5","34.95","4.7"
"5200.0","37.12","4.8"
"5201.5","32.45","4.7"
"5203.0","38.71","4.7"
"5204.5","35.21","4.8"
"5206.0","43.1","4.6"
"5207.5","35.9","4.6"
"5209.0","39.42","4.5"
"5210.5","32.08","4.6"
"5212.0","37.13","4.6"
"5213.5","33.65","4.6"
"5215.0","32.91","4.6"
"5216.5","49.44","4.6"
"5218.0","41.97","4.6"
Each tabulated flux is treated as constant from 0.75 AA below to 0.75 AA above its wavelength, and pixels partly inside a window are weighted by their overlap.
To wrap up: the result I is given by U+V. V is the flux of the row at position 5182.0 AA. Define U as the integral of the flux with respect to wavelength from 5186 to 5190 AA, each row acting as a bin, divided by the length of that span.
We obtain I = 72.6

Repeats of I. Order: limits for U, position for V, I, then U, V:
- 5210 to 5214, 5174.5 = 70.2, 34.5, 35.74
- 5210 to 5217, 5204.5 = 72.0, 36.8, 35.21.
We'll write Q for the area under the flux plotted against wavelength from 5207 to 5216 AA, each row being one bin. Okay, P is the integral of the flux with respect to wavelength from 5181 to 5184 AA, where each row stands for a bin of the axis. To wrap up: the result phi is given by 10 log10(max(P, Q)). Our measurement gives 25.1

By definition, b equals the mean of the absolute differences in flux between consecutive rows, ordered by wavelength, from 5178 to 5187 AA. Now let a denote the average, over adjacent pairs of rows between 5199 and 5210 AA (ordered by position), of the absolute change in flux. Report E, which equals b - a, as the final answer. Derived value -2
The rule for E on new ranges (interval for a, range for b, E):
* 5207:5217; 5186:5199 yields -1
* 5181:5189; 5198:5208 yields 2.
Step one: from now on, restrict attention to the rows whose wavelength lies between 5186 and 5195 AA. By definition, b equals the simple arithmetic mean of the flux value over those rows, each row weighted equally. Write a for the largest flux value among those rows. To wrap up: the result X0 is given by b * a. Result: 1767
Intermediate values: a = 45.46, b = 39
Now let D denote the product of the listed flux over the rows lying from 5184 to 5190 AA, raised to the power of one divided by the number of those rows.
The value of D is 38.2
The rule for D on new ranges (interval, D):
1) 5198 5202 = 34.8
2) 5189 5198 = 36.5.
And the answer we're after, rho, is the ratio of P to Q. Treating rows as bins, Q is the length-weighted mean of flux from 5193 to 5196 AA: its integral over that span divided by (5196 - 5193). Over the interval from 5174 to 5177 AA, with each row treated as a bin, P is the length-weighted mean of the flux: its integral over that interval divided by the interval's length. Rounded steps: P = 39.2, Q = 34.4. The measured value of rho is 1.14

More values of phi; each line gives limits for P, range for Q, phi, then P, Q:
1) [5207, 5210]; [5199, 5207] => 24.7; 112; 298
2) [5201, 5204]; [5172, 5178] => 23.8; 107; 238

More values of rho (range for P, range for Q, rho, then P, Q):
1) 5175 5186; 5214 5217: 1.01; 40.4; 39.9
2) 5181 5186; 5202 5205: 1.08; 39.5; 36.7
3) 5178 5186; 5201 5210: 1.07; 40.0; 37.5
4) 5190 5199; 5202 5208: 0.97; 37.0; 38.1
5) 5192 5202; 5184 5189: 0.88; 35.2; 39.8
